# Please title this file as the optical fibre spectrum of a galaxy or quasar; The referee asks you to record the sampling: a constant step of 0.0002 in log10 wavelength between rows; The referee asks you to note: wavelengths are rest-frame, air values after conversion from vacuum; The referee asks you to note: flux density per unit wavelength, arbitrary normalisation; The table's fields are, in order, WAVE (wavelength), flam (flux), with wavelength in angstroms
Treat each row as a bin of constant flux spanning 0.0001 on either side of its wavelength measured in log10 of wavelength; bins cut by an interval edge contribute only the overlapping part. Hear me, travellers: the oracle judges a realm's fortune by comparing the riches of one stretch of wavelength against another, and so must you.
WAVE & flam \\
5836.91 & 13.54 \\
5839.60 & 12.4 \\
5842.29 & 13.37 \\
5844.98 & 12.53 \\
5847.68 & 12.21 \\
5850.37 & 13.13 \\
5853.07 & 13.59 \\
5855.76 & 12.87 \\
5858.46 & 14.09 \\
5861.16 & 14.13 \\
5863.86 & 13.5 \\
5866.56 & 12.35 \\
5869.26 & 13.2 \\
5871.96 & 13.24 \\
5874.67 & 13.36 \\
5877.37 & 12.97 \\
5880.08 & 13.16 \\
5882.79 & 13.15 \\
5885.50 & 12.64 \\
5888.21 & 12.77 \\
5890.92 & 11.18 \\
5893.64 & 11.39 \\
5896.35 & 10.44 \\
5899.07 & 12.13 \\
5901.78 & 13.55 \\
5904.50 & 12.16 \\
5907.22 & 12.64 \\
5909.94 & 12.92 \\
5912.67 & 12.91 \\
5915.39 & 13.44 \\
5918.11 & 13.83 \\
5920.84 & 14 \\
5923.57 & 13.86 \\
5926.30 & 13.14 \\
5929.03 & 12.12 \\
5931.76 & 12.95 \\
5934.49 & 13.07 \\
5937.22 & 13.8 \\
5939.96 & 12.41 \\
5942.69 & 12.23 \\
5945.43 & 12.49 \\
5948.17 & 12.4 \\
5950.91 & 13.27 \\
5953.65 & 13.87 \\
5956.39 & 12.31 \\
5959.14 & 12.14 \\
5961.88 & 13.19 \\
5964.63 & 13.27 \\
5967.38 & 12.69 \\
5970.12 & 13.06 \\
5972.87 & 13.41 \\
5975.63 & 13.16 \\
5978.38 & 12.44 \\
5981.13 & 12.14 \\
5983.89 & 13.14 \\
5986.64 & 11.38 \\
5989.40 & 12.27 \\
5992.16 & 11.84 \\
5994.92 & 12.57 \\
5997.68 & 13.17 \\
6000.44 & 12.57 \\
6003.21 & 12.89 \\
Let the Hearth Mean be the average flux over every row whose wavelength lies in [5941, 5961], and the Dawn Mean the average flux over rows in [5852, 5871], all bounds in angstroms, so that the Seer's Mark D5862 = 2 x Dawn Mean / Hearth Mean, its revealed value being 2.11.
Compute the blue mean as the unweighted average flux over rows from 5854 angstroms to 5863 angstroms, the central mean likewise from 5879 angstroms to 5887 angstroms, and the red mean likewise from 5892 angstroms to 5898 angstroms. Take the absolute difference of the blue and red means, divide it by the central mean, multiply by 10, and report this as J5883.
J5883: 2.1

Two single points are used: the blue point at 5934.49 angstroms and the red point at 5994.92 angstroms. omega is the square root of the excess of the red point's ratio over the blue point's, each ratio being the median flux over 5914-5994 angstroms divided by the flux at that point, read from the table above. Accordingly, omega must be 0.20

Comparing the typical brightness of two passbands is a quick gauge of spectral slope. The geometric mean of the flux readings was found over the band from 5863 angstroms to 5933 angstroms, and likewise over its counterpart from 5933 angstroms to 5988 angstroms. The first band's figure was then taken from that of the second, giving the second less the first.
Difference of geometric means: 0.00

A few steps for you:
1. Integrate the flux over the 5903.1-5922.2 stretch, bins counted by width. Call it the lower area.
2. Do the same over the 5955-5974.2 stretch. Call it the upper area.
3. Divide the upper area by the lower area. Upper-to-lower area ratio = 0.99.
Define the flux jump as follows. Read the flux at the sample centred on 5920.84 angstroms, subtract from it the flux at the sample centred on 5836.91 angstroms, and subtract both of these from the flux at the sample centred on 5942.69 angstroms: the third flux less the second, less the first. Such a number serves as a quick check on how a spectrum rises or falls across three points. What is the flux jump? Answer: -15.3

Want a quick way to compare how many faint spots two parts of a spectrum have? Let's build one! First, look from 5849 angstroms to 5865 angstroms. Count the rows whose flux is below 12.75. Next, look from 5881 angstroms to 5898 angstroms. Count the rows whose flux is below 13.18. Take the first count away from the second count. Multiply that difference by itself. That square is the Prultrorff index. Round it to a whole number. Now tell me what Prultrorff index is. 36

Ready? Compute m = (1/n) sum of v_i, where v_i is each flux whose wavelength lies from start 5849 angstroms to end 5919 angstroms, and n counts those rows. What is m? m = 12.87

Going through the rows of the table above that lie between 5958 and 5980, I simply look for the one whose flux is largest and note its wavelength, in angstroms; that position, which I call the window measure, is 5972.87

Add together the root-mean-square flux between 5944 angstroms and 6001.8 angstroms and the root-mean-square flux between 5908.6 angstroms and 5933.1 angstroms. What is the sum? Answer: 26.0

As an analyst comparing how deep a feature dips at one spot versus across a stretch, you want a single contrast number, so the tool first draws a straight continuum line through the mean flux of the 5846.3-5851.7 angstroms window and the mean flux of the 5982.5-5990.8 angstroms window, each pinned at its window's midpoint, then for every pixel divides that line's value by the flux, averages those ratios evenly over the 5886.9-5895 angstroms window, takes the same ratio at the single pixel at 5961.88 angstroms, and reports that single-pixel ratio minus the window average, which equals -0.13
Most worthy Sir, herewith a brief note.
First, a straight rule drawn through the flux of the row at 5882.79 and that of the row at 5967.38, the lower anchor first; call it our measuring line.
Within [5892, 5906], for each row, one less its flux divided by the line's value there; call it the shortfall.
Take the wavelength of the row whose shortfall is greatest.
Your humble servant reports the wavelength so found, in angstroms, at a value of 5896.35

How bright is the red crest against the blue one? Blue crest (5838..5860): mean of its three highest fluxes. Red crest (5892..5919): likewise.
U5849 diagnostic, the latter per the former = 0.994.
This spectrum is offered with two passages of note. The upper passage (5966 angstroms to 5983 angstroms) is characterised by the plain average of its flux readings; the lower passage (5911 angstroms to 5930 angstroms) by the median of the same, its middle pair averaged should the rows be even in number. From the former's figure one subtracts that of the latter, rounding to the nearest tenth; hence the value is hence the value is -0.6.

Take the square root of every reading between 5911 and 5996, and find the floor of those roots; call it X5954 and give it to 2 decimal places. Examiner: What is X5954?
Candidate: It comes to 3.37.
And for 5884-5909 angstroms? 3.23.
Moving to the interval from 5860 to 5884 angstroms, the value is 3.51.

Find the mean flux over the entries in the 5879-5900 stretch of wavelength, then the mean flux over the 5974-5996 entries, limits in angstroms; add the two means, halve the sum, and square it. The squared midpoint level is 150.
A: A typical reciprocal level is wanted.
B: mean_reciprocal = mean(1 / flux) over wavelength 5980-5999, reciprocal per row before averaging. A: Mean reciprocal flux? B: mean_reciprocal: 0.0811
